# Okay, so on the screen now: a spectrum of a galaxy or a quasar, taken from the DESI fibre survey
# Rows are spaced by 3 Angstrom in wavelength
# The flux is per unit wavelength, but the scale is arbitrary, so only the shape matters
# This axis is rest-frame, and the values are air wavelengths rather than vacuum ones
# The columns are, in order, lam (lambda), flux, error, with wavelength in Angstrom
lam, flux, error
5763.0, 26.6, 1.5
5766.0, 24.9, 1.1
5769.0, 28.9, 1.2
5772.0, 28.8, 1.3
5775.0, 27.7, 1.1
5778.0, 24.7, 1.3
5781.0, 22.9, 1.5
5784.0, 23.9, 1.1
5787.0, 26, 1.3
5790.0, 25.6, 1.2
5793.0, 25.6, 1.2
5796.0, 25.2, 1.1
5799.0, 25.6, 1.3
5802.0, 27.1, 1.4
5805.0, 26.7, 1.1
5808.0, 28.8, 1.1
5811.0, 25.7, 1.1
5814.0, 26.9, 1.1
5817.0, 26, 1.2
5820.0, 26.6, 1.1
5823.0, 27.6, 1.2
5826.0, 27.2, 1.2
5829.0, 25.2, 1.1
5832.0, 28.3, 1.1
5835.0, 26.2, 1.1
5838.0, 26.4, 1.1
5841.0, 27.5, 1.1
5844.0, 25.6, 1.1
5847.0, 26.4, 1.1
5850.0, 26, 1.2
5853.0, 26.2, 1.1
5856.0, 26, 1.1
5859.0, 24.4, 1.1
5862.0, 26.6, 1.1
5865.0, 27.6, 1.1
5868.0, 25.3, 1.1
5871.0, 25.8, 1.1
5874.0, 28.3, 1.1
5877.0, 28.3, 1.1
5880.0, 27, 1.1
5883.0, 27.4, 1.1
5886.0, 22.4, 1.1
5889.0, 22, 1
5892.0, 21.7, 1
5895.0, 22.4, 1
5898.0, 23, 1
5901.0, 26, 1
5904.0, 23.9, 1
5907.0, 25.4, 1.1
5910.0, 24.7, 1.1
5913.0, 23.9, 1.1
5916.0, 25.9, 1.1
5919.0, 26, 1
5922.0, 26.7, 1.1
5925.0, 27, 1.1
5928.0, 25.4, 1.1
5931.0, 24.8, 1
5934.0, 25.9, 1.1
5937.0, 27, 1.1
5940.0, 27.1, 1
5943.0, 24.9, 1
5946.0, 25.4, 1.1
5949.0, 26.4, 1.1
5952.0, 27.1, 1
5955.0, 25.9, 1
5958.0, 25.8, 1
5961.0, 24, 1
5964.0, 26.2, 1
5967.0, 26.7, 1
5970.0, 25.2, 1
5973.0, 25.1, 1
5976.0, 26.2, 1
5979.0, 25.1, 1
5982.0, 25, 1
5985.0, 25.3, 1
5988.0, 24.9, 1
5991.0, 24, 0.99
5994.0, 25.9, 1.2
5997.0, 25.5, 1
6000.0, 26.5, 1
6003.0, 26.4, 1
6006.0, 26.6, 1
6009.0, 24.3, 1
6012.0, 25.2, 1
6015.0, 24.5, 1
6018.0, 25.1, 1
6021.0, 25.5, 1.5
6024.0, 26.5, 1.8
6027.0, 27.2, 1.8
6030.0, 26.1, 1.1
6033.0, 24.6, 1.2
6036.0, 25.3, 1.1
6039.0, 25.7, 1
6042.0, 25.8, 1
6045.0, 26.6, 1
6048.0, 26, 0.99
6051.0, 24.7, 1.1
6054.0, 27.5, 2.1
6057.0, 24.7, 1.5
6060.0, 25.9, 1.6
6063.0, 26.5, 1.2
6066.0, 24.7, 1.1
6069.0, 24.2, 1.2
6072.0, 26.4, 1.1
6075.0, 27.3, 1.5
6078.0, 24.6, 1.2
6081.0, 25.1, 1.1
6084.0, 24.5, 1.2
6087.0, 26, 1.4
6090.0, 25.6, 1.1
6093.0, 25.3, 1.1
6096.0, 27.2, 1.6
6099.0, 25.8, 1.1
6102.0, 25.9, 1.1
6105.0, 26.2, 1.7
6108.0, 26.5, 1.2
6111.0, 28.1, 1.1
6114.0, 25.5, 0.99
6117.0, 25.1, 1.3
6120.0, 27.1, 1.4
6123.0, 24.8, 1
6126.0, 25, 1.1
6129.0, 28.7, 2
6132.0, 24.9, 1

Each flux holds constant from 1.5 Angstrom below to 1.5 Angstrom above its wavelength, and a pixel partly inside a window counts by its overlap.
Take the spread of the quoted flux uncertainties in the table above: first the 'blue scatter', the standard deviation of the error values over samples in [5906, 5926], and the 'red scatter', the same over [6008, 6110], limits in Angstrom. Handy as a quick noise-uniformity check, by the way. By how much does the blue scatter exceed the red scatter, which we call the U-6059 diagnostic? -0.25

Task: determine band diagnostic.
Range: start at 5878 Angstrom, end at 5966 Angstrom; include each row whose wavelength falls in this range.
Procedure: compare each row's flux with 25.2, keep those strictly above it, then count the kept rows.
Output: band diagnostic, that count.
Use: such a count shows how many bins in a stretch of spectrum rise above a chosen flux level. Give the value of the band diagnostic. 18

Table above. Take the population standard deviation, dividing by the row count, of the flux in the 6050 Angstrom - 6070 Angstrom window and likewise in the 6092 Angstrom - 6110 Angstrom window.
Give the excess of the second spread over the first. -0.52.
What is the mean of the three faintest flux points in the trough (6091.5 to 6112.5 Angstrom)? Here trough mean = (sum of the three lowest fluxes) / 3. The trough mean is 25.7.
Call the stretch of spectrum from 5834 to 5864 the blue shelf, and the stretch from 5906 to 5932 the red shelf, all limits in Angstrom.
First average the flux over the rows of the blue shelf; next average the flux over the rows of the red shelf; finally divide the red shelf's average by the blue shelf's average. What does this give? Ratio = 0.98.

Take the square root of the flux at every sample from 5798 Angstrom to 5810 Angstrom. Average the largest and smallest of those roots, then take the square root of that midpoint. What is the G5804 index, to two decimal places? 2.28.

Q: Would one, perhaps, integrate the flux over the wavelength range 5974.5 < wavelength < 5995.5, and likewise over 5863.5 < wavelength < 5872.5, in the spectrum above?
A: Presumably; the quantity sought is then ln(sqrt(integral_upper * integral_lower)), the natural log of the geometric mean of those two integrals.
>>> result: 5.87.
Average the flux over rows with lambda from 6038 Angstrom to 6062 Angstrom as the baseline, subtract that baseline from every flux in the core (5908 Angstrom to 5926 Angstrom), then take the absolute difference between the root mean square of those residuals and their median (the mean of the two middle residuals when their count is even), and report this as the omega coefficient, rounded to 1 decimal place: 1.0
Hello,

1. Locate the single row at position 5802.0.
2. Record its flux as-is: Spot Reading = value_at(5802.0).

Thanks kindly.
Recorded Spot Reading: 27.1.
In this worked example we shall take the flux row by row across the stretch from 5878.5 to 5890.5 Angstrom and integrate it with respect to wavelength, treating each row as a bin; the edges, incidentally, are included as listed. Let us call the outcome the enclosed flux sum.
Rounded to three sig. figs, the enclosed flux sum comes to 296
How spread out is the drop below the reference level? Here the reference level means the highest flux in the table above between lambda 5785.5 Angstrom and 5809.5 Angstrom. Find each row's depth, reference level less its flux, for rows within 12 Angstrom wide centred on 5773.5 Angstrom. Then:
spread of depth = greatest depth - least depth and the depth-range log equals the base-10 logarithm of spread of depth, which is 0.62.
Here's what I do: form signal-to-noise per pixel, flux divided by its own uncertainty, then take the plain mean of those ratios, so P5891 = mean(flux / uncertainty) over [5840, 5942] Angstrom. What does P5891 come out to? 23.8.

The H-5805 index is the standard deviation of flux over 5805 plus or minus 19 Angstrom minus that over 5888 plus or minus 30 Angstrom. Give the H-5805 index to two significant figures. -1.1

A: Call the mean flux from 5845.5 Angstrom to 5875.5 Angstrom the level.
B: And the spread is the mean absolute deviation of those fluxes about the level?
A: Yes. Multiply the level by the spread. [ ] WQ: 20.3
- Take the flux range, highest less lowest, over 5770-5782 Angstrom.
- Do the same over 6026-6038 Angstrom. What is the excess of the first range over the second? 3.3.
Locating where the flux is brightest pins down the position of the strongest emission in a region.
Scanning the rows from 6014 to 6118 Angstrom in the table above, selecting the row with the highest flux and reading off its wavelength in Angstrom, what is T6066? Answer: 6111.0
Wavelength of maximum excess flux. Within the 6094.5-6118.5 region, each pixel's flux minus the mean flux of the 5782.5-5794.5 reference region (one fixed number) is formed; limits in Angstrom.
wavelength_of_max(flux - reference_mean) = 6111.0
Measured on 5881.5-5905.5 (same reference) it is 5883.0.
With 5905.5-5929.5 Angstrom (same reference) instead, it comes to 5925.0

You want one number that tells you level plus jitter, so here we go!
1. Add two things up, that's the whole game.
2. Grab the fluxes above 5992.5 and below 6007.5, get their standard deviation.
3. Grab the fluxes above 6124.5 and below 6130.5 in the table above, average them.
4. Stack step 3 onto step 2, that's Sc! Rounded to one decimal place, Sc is 27.3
